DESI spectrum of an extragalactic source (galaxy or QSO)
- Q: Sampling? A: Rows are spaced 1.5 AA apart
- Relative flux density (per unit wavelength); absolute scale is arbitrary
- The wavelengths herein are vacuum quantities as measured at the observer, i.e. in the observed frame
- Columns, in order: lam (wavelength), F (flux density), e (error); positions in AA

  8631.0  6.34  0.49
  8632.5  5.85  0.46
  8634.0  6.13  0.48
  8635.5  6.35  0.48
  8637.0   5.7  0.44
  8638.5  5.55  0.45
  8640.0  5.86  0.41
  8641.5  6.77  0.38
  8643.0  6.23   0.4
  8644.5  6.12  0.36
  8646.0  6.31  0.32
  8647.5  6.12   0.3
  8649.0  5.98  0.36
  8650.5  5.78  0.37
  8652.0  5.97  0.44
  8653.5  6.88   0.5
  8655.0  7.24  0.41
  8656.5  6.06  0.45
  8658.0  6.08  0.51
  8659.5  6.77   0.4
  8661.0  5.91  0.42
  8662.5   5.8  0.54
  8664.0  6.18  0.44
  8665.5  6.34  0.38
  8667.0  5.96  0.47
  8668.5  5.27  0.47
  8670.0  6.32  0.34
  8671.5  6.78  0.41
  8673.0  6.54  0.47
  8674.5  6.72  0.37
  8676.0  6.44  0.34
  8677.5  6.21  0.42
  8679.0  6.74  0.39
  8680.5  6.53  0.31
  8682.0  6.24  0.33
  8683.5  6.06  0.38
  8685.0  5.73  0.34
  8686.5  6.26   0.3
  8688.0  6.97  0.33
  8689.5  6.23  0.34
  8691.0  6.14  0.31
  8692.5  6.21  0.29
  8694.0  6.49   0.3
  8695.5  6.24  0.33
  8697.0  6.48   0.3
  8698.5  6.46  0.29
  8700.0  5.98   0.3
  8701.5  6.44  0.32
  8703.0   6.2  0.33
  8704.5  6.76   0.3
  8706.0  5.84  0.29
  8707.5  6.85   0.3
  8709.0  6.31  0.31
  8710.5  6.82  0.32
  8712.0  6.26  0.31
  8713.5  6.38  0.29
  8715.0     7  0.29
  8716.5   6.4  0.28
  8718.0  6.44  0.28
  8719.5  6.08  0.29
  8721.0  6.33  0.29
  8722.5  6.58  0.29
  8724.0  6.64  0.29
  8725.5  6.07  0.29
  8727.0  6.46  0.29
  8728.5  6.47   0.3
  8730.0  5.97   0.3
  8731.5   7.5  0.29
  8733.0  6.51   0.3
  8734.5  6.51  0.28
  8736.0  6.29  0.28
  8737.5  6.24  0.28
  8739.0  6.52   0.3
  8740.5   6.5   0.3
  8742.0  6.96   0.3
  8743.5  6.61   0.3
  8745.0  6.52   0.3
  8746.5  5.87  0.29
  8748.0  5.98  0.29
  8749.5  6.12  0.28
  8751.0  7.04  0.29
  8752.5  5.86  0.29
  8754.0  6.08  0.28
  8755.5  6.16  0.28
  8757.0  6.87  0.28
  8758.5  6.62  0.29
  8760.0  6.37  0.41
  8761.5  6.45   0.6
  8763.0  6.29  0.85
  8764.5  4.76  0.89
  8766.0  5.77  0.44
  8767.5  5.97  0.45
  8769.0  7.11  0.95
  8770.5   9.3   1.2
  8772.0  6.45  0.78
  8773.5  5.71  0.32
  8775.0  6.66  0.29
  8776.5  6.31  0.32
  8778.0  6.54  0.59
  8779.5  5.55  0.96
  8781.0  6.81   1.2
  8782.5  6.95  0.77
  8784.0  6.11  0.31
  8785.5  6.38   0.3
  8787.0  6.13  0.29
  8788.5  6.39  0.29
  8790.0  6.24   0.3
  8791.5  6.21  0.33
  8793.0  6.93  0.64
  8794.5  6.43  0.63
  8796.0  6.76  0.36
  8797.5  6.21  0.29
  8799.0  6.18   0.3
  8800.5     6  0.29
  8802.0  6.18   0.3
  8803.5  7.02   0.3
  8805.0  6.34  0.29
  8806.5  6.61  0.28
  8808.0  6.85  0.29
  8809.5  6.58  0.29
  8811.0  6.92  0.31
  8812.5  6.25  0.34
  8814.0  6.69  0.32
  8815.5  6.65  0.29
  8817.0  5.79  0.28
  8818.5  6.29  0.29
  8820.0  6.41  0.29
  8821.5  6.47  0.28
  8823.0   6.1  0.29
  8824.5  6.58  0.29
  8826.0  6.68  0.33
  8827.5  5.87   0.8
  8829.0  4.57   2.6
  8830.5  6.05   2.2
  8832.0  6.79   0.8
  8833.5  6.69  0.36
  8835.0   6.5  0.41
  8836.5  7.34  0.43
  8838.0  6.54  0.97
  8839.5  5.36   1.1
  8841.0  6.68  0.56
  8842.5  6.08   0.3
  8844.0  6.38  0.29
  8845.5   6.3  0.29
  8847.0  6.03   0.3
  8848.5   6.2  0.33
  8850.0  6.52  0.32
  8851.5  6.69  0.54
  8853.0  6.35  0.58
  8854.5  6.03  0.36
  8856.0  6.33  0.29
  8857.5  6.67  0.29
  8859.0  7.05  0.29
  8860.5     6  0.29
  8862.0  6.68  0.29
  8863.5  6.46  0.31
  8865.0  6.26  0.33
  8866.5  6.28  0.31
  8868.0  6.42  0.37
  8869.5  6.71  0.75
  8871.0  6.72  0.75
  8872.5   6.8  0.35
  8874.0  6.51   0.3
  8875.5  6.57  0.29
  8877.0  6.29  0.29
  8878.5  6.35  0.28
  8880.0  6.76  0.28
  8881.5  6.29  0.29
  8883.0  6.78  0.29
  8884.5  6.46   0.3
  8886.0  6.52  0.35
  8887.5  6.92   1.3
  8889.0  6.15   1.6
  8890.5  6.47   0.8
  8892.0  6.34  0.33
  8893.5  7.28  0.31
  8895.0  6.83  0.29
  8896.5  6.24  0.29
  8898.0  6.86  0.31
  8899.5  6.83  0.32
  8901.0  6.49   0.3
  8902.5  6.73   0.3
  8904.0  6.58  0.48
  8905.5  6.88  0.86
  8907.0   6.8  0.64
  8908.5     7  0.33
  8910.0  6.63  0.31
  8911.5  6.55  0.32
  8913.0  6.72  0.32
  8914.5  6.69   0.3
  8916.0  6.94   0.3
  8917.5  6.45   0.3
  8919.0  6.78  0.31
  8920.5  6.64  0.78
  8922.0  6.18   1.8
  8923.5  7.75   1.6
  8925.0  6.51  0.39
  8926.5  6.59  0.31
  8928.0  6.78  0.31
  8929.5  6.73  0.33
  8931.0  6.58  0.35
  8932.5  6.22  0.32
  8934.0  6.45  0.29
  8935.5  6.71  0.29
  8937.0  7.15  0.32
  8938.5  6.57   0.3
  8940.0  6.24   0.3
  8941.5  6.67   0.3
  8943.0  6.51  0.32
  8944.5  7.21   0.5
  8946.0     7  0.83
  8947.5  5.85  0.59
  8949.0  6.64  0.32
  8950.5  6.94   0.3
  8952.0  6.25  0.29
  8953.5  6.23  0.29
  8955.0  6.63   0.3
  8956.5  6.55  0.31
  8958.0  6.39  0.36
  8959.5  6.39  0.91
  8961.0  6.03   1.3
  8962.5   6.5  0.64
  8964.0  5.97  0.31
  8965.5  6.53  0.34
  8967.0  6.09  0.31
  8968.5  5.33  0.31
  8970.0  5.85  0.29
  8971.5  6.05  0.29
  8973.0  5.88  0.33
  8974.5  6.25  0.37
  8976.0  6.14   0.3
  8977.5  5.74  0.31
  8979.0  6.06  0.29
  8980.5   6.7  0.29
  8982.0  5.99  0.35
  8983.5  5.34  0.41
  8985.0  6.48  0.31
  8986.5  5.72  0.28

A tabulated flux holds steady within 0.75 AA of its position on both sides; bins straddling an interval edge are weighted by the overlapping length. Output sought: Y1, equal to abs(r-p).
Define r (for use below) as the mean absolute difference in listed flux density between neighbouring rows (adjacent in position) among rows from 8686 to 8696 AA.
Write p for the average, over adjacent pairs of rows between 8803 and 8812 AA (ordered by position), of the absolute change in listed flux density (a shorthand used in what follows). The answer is 0.00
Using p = 0.36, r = 0.36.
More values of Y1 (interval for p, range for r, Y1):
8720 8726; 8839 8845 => 0.45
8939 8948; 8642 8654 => 0.25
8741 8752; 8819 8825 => 0.07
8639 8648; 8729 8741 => 0.05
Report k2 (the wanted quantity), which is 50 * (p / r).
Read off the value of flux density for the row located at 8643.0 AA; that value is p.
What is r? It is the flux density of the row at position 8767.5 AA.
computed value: 52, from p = 6.23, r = 5.97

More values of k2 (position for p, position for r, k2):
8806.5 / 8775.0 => 50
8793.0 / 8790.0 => 56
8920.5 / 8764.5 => 70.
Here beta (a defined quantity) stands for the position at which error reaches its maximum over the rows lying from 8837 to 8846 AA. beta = 8839.5 AA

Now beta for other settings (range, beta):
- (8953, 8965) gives 8961.0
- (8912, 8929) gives 8922.0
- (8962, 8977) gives 8962.5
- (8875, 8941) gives 8922.0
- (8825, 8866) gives 8829.0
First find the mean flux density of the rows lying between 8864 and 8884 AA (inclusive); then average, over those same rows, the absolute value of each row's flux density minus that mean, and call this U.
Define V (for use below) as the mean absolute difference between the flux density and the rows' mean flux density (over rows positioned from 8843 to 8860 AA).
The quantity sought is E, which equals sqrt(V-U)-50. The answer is -49.8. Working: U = 0.19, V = 0.23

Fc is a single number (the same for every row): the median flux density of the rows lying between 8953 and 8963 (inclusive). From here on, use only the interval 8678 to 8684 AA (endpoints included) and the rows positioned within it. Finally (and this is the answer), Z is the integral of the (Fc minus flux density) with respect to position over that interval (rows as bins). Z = -0.1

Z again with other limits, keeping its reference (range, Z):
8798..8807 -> 0.1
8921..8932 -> -3.6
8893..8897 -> -1.6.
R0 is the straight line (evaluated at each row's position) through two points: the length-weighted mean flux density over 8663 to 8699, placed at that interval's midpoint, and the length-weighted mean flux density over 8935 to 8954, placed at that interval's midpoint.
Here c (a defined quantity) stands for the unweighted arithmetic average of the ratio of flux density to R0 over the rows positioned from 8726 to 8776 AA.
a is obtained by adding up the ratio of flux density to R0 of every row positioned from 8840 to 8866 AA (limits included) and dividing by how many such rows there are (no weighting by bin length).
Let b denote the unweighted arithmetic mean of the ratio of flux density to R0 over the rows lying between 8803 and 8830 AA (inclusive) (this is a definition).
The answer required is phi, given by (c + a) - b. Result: 1.005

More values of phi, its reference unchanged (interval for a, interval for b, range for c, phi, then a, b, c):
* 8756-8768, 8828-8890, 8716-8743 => 0.990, 0.96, 0.985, 1.02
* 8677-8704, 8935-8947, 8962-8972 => 0.887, 1.00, 1.022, 0.91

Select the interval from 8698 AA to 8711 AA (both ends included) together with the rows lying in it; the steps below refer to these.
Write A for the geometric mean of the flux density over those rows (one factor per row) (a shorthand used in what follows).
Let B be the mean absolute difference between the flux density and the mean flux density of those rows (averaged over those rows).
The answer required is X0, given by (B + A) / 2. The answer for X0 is 3.34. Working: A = 6.40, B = 0.288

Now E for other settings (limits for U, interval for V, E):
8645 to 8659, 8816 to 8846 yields -49.8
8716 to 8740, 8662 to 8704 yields -49.8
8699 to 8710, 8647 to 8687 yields -49.8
